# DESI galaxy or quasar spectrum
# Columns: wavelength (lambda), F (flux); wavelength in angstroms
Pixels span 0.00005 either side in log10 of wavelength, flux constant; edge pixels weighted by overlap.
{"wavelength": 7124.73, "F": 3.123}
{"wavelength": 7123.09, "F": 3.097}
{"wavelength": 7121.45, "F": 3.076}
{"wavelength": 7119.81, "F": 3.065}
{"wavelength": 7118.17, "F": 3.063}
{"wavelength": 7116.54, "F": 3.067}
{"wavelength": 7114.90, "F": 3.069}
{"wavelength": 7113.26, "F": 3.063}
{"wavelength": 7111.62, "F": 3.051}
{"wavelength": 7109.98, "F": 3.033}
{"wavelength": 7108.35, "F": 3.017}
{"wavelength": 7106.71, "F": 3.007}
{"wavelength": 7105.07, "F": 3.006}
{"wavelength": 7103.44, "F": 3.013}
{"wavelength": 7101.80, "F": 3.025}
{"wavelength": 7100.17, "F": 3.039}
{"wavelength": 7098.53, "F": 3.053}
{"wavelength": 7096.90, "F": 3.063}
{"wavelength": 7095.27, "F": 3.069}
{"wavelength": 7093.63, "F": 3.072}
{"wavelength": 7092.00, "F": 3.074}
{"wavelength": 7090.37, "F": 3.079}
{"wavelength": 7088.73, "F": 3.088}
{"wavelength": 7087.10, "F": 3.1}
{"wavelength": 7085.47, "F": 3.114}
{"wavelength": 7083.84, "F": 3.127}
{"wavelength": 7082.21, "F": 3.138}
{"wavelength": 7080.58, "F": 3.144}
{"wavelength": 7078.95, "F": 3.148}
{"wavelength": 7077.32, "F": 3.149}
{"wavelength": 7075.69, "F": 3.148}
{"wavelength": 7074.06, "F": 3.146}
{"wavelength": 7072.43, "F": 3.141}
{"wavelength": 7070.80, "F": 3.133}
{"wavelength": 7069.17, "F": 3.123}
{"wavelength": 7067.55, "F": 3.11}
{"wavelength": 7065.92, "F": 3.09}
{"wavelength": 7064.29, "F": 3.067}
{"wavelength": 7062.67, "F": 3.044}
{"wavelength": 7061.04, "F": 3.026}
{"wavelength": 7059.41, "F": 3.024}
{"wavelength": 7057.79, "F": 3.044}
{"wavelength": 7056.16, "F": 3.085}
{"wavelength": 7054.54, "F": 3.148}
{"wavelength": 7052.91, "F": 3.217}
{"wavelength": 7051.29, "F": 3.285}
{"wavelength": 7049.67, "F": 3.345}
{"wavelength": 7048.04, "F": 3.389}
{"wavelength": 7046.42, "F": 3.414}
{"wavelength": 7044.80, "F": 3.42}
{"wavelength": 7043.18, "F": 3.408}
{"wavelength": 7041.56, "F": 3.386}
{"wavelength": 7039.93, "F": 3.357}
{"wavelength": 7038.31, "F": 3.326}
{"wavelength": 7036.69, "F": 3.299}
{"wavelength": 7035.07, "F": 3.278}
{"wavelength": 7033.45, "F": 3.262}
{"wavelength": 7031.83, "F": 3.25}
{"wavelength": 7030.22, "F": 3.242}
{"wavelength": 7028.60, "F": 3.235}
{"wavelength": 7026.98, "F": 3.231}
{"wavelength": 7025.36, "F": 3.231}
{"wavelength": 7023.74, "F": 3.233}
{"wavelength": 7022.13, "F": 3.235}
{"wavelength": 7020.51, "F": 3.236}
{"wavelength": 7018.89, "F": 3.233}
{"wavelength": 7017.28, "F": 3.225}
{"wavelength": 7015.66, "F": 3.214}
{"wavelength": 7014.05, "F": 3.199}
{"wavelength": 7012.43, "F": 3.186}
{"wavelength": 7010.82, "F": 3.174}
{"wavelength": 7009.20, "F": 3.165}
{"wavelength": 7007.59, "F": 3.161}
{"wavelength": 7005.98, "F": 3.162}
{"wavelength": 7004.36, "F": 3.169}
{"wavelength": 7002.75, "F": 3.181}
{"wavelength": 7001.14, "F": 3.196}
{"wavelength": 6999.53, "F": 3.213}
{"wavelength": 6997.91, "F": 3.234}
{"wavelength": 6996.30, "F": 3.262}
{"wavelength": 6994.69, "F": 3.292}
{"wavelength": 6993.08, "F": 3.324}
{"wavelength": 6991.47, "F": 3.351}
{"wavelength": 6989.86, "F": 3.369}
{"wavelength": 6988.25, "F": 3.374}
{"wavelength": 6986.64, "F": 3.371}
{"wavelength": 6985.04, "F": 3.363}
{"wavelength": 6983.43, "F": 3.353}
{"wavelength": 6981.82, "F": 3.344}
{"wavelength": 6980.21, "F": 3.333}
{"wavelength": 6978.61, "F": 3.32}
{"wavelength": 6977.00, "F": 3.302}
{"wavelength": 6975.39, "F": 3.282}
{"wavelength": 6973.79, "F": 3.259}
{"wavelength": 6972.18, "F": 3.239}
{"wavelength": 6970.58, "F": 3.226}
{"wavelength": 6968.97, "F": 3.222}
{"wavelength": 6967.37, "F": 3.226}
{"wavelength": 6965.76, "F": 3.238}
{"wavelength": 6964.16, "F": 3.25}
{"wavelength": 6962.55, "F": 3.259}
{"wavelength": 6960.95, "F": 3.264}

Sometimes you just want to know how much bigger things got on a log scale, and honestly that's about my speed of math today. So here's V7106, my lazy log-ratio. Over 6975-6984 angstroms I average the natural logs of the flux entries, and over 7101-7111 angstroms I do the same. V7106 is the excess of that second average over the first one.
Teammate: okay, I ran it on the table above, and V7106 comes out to -0.10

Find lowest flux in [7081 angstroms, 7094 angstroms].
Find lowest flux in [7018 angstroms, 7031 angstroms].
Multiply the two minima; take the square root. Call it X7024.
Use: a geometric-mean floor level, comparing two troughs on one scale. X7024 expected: 3.150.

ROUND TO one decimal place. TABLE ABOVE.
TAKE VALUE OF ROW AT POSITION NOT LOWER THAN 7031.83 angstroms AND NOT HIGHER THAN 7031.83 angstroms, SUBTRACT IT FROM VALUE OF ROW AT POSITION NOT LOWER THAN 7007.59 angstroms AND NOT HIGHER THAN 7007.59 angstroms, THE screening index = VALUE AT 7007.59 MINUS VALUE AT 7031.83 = -0.1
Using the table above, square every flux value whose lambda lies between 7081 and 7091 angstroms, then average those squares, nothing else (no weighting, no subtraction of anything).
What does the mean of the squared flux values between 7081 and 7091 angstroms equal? 9.7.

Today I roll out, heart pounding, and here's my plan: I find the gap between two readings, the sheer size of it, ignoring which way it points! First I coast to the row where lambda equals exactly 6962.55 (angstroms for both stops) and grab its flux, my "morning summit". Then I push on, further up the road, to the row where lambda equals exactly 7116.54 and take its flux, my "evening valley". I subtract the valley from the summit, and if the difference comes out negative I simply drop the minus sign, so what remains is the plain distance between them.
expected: 0.192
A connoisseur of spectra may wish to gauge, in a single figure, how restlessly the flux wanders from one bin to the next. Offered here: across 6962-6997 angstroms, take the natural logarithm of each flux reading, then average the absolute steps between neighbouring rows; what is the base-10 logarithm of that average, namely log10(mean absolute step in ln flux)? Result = -2.36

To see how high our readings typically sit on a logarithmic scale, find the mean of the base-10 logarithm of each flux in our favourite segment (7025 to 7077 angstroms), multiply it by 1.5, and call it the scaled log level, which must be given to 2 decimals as 0.76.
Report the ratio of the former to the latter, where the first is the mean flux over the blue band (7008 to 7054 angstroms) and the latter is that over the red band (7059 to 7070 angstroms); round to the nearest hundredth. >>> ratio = 1.07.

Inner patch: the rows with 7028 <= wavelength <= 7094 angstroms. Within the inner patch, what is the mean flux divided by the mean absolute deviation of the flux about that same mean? 31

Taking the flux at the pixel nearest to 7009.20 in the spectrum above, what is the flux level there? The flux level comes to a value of 3.165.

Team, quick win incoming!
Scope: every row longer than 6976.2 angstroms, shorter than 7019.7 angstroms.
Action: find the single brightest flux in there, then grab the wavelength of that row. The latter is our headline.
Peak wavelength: 6988.25 angstroms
